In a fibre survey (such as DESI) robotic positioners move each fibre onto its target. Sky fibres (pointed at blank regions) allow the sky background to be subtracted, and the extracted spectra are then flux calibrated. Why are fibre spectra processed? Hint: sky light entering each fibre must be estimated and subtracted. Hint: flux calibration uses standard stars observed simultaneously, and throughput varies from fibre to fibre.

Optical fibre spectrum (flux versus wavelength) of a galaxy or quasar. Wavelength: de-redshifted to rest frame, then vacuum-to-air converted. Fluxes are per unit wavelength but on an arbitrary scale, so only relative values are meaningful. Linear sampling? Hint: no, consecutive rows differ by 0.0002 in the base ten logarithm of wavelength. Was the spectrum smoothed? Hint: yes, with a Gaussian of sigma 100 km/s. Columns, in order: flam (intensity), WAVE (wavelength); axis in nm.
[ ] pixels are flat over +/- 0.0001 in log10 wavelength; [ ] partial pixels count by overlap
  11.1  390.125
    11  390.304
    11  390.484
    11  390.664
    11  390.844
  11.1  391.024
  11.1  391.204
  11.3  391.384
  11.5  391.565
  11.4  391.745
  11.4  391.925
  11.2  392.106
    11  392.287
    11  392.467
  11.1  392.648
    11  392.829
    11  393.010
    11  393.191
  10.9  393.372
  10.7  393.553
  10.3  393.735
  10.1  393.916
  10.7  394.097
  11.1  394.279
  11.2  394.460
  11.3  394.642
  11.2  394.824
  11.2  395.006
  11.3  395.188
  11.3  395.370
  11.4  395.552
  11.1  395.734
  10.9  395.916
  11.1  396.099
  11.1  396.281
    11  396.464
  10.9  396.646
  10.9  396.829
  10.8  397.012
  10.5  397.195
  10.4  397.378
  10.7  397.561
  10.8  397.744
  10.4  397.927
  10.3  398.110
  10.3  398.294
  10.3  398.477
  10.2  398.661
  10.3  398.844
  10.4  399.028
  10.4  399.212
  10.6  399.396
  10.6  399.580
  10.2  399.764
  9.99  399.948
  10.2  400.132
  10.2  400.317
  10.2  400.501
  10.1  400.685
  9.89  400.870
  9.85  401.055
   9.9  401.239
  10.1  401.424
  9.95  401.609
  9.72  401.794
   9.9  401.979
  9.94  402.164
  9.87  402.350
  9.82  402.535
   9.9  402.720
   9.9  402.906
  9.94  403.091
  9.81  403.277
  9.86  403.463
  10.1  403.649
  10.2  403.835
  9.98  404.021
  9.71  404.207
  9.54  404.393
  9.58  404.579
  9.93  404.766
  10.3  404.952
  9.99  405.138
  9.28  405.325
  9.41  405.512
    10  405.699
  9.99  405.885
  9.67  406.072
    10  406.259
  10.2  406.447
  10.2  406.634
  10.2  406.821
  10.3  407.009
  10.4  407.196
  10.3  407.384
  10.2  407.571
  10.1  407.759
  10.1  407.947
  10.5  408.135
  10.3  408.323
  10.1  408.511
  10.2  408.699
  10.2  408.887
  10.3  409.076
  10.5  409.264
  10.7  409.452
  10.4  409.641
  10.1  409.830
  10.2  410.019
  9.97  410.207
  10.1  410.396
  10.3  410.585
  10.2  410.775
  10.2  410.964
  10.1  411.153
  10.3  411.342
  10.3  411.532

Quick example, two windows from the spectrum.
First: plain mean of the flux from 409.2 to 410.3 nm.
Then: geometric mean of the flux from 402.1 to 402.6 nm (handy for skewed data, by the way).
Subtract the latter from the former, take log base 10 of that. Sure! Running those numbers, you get -0.4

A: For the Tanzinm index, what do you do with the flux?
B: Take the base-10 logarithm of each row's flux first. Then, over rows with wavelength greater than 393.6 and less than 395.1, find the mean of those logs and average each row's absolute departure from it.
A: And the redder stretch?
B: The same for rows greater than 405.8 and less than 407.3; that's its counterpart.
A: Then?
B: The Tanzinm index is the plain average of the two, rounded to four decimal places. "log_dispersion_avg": 0.0117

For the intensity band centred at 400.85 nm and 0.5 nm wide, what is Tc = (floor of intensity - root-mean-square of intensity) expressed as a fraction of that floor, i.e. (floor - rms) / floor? -0.010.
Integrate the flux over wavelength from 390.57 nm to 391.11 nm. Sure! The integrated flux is 5.96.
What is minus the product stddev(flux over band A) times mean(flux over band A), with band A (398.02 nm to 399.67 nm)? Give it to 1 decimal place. -1.4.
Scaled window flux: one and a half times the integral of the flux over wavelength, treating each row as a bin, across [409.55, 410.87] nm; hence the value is 20.2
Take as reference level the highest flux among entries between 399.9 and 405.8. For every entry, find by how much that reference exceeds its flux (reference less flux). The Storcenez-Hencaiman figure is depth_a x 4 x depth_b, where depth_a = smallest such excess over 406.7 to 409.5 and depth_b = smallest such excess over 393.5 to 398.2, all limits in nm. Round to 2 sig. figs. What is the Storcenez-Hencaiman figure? 1.8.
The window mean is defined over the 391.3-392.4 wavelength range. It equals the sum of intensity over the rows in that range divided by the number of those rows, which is 11.3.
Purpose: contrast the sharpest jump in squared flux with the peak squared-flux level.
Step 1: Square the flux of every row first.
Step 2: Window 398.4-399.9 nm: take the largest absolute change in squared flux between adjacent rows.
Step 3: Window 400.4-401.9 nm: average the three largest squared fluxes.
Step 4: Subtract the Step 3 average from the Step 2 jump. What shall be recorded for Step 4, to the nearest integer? -94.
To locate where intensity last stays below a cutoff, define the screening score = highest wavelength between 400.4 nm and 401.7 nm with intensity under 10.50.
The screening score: 401.609 nm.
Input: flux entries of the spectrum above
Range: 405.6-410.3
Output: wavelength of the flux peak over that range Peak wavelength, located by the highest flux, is 409.452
